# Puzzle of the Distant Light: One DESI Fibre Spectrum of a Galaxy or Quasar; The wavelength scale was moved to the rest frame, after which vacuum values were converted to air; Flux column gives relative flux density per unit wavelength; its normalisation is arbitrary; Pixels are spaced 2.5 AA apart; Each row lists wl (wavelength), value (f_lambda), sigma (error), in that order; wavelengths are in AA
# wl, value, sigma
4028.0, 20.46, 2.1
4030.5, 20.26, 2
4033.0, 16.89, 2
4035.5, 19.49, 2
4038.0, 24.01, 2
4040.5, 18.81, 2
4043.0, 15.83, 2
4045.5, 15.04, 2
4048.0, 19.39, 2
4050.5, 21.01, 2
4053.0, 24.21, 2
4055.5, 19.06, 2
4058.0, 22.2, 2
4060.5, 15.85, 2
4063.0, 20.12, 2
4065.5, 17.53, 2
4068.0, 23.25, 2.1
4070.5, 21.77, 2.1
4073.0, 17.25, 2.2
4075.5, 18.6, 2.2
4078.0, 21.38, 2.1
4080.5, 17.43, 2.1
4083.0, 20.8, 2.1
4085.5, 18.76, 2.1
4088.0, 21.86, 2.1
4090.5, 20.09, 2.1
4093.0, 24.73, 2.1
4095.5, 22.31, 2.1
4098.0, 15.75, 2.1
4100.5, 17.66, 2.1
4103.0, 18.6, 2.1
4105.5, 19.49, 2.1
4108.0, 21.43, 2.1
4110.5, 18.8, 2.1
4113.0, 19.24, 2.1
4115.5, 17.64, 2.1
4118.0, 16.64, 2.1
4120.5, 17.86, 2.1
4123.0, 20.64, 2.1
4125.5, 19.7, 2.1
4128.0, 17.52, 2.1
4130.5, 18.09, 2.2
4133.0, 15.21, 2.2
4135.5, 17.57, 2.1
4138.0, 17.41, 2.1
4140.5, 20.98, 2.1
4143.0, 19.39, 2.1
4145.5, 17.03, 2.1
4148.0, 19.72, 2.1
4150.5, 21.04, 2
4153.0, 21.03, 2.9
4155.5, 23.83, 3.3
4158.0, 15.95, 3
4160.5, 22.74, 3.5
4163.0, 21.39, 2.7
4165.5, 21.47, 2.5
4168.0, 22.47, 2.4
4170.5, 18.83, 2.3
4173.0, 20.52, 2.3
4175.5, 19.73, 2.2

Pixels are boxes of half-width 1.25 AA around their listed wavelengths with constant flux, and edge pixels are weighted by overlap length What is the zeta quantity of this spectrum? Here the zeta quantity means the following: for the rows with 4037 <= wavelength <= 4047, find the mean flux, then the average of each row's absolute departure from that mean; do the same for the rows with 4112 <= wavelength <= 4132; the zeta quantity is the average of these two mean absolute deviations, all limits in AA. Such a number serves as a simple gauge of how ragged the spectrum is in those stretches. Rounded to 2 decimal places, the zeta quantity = 2.04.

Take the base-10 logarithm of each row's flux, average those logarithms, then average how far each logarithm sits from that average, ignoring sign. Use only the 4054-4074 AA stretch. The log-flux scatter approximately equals 0.049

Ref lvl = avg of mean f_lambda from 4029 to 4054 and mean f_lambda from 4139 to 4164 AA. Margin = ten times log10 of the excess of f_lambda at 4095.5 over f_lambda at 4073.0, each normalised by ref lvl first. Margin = -5.9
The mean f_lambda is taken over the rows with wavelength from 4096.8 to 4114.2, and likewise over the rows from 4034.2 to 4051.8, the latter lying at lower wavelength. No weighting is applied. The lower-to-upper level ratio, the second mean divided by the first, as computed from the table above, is 1.020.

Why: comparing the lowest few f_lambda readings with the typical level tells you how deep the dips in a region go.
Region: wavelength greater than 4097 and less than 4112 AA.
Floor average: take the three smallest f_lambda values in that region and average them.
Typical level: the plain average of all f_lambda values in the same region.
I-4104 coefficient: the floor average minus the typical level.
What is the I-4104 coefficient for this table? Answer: -1.3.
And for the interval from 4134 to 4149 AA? -1.3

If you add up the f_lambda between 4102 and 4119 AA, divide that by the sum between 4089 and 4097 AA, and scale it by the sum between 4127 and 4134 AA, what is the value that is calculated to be 100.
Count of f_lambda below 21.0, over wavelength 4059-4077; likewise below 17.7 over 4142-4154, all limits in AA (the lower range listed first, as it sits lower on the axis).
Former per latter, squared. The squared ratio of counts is 25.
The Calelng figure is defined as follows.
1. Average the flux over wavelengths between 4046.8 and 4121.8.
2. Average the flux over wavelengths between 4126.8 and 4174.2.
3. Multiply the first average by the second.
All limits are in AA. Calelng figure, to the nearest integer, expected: 386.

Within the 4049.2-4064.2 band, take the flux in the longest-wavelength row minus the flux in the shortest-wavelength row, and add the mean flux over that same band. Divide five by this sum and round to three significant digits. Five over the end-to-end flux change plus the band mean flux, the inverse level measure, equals 0.256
